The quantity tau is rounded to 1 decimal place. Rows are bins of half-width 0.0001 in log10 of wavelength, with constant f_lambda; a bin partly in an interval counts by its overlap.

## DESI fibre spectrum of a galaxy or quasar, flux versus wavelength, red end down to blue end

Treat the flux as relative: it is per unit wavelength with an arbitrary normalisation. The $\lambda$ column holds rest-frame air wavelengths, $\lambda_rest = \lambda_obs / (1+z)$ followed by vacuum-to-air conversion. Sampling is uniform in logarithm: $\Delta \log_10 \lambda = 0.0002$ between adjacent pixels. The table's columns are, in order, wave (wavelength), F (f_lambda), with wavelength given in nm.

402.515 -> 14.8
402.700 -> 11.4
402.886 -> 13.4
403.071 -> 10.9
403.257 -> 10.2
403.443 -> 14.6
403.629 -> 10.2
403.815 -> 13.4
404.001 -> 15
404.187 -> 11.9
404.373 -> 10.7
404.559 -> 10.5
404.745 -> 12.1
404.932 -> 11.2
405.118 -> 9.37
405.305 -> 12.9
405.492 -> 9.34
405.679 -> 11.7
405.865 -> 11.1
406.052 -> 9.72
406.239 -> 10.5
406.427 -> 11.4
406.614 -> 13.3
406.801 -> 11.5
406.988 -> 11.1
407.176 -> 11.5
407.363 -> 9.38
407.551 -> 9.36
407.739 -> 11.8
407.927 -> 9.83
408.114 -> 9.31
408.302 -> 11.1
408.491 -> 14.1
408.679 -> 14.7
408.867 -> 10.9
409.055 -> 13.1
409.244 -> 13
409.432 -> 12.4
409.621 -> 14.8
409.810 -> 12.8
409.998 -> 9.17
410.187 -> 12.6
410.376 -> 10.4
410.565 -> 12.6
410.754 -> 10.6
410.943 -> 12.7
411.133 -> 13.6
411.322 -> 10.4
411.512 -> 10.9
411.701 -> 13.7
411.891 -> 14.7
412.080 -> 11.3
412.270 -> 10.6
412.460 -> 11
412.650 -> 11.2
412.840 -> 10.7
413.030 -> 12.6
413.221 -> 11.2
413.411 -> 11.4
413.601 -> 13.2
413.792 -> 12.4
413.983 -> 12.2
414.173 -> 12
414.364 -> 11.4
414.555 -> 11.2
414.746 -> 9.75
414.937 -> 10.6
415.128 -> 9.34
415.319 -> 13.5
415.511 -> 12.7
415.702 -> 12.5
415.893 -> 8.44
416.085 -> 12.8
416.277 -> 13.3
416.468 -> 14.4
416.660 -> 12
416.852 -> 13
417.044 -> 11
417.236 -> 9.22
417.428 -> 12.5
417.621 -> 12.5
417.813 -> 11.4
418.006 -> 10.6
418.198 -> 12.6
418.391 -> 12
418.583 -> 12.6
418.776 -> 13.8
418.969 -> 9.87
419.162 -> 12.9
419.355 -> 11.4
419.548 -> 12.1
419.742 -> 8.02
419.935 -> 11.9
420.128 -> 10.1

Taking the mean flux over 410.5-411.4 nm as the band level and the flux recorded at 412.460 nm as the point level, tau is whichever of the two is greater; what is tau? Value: 12.0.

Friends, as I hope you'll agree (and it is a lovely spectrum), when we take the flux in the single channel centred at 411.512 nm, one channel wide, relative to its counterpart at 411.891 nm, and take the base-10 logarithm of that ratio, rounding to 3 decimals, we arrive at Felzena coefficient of -0.130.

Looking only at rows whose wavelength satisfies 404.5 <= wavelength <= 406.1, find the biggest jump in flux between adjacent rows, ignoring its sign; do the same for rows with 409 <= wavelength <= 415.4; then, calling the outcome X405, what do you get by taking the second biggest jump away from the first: -0.6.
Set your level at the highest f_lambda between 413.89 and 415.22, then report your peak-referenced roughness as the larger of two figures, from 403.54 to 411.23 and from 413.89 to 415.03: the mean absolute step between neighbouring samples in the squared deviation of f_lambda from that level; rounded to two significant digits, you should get 3.8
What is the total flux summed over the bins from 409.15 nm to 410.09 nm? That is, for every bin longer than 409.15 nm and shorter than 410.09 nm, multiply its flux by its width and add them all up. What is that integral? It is 11.7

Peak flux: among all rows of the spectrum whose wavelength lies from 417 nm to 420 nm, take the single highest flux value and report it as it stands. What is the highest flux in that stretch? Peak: 13.8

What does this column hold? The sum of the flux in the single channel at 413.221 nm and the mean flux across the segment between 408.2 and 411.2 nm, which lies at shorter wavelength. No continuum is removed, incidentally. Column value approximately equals 23.6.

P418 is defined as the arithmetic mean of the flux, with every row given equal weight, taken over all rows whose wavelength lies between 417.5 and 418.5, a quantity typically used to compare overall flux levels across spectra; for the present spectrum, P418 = 11.8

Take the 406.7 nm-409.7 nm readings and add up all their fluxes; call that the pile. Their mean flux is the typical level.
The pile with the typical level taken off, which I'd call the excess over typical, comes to 176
